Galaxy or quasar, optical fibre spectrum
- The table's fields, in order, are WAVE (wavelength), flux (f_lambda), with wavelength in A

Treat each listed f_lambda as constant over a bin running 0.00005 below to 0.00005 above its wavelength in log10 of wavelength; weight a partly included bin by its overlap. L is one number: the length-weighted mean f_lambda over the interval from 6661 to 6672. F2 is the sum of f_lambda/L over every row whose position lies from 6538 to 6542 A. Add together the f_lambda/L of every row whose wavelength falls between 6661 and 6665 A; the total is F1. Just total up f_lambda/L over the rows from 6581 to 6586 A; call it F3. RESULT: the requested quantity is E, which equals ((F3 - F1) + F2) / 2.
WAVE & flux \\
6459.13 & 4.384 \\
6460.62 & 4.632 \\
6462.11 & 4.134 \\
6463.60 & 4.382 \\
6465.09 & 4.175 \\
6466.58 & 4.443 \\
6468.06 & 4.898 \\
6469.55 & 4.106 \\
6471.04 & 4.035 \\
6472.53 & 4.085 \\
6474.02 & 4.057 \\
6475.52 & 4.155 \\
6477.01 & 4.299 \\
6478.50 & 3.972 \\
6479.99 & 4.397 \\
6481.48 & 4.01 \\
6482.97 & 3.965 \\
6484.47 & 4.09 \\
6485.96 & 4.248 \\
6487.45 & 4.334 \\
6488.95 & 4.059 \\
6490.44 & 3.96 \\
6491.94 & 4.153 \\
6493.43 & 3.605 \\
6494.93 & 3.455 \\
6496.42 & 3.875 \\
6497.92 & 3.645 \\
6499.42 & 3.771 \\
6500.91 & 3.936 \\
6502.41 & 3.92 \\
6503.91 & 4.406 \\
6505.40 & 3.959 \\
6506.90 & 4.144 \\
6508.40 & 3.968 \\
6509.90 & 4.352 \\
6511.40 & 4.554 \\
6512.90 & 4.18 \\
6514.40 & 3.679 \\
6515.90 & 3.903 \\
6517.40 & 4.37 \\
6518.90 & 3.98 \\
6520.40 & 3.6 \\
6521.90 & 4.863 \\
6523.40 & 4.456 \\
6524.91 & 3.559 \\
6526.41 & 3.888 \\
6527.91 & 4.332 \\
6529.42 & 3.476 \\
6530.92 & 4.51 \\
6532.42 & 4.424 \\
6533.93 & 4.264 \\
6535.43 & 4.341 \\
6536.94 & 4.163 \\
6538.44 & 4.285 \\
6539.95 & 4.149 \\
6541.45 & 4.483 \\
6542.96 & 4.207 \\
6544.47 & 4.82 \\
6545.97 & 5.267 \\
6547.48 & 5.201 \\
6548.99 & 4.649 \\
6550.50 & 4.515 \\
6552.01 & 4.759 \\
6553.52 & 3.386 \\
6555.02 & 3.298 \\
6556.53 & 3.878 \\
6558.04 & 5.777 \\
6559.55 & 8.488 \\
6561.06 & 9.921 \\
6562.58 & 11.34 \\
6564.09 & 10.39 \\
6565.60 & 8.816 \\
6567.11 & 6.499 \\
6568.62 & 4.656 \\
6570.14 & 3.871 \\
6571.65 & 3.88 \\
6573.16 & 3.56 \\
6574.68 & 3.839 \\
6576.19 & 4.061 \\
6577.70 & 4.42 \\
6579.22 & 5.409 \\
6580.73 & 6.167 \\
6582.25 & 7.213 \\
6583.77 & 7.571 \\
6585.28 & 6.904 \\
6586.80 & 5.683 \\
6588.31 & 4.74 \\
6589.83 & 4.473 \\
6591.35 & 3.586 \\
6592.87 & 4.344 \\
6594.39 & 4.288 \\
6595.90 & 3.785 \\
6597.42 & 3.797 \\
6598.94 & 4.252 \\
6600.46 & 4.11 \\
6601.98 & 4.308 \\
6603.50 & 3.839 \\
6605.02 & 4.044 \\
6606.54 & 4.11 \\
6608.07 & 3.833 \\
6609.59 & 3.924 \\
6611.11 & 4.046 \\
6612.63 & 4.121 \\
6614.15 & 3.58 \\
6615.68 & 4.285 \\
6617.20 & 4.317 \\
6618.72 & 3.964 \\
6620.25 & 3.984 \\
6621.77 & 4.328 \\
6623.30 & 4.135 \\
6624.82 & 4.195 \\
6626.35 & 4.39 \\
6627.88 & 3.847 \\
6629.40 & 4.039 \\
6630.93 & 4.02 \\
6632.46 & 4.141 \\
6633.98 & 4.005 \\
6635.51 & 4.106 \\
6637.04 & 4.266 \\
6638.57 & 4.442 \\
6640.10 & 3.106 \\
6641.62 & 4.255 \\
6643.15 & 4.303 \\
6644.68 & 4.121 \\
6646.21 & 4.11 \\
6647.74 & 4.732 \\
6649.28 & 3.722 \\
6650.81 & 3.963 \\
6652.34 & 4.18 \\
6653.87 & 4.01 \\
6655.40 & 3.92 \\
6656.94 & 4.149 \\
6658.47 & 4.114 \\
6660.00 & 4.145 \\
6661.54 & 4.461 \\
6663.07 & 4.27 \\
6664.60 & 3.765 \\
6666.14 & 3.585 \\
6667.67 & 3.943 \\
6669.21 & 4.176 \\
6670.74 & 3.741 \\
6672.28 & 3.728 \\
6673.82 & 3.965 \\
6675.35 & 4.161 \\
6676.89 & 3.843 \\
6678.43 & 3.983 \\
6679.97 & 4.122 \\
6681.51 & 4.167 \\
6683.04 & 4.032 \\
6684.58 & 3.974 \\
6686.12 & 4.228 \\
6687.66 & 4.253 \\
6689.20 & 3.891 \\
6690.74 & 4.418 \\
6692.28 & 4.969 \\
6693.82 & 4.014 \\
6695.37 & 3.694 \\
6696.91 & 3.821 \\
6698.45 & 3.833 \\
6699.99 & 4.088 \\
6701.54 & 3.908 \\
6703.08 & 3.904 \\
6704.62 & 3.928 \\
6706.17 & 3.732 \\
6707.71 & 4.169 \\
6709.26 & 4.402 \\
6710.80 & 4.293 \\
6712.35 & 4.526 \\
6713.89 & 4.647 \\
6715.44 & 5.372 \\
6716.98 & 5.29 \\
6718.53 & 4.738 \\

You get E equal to 2.78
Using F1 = 3.15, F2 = 3.25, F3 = 5.5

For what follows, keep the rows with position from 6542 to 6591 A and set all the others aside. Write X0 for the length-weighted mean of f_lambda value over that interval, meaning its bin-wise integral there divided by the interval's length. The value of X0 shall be 5.65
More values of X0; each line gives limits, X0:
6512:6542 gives 4.15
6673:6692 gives 4.11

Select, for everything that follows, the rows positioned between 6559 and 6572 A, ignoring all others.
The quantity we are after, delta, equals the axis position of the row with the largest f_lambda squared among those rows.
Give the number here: 6562.58 A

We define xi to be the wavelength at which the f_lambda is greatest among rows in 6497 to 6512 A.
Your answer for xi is 6511.40 A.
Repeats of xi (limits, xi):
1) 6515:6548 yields 6545.97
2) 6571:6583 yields 6582.25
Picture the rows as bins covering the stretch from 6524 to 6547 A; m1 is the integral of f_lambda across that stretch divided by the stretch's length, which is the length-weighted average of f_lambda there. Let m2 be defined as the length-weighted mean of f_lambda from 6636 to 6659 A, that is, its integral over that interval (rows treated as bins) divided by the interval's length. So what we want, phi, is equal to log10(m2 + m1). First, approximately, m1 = 4.29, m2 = 4.09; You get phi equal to 0.923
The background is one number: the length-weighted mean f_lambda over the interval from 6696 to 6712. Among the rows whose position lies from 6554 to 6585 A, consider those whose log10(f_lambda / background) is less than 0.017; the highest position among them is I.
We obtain 6576.19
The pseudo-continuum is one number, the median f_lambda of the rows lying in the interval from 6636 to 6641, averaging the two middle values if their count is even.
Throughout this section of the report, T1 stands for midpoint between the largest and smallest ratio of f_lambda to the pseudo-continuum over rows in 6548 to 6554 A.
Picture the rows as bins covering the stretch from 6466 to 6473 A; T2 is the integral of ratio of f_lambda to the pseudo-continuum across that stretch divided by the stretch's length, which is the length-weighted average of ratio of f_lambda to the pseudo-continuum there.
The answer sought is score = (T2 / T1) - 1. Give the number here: 0.06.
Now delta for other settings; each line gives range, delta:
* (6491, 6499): 6491.94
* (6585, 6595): 6585.28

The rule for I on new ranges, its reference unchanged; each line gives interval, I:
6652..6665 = 6664.60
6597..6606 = 6605.02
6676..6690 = 6689.20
